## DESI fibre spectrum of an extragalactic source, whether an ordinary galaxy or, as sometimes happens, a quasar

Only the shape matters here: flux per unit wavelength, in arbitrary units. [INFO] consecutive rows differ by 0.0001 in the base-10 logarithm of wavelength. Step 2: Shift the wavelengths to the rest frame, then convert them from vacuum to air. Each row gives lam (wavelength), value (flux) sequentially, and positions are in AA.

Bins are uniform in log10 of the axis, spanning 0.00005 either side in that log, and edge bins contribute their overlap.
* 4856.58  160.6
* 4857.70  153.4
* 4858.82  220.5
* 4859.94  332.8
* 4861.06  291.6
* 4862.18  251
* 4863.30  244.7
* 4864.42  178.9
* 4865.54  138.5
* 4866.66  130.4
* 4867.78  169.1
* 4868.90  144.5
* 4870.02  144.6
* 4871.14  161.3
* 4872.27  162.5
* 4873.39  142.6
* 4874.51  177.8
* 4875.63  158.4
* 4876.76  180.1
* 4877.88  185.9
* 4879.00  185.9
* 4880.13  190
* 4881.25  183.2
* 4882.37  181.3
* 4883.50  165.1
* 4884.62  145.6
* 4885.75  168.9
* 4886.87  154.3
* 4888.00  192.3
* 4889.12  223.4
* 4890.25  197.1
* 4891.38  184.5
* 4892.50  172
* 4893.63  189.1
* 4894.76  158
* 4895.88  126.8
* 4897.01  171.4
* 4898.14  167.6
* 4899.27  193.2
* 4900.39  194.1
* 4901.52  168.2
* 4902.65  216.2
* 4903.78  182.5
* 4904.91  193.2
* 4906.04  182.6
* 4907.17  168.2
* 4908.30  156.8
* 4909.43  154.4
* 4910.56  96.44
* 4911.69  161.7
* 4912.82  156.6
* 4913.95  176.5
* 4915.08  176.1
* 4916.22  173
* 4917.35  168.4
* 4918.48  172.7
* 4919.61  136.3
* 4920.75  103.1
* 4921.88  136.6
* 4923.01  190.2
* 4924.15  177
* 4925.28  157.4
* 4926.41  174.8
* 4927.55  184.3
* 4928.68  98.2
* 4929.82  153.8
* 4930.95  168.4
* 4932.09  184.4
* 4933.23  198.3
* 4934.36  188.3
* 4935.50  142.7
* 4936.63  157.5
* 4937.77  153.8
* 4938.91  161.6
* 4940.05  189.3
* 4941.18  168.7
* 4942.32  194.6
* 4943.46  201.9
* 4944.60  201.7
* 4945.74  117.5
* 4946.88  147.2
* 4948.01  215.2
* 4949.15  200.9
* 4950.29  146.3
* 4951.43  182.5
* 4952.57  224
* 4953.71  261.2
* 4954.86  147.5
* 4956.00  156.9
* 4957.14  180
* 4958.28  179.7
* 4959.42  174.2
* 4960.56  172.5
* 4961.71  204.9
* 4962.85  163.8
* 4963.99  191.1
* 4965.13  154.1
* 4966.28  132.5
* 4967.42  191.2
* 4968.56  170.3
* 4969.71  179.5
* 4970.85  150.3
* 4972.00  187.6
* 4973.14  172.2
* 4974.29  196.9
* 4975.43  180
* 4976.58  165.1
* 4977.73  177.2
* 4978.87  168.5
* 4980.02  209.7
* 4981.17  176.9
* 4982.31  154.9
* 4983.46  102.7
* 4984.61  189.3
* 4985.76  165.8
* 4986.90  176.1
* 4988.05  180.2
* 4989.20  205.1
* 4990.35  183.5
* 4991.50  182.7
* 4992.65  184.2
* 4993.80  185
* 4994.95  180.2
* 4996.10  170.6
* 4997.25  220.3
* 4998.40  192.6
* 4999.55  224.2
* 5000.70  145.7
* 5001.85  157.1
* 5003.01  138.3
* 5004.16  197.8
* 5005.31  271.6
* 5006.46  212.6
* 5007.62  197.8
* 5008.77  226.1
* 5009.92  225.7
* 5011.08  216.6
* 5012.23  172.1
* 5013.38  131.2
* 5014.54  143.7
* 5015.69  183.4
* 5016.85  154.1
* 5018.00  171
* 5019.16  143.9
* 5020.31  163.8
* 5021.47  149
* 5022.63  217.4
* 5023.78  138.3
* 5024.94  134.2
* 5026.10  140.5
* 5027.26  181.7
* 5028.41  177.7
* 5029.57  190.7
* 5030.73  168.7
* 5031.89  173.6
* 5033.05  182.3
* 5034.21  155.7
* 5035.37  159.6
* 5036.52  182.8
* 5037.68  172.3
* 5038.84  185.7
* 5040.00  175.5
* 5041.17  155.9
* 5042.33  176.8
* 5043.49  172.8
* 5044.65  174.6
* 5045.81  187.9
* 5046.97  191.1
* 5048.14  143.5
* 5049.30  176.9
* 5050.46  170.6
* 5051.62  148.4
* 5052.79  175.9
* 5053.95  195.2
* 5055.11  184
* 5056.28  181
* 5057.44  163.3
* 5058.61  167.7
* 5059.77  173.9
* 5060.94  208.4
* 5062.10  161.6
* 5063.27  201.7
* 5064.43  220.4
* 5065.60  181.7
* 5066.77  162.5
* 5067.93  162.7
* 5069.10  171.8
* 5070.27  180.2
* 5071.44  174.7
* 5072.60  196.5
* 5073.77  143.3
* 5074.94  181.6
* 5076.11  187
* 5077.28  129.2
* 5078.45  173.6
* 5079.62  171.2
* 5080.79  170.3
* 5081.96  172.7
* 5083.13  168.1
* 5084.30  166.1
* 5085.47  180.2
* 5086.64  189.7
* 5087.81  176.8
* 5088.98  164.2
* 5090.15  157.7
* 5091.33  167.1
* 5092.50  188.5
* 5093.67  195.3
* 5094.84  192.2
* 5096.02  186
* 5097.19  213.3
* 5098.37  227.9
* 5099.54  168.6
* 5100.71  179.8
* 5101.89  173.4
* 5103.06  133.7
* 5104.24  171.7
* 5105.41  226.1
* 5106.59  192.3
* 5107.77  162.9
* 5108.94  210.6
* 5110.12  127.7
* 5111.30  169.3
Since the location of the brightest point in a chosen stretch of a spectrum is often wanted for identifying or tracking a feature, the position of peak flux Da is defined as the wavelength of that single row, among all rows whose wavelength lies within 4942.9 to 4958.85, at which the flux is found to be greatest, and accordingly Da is 4953.71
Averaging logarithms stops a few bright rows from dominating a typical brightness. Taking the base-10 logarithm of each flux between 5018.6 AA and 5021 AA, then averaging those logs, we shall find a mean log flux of 2.19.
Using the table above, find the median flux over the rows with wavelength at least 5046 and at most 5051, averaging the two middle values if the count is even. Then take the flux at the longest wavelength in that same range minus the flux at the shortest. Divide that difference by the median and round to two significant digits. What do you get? -0.12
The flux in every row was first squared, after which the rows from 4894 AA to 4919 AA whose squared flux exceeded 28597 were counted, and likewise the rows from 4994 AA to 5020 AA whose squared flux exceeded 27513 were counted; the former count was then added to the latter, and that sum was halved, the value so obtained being 13.0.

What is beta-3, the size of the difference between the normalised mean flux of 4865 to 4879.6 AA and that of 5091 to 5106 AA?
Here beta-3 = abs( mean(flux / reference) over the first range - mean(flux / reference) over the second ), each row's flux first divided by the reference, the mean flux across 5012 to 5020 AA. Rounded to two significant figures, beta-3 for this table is 0.17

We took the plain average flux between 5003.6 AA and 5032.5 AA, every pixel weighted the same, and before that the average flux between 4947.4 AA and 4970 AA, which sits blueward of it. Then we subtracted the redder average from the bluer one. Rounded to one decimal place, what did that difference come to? 2.1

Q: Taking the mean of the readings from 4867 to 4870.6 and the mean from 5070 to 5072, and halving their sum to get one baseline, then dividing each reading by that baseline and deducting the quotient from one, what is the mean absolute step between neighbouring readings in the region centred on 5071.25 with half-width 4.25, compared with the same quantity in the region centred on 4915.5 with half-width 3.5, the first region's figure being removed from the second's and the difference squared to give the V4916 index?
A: 0.010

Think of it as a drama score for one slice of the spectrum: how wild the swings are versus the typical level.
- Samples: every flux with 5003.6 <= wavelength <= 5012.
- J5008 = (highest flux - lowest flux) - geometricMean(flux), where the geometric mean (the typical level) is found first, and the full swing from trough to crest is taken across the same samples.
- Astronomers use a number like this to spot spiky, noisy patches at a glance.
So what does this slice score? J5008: -146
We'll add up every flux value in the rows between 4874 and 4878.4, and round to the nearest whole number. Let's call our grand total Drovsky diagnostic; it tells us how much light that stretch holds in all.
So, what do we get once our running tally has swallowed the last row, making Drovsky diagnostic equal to 702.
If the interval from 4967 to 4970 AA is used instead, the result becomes 541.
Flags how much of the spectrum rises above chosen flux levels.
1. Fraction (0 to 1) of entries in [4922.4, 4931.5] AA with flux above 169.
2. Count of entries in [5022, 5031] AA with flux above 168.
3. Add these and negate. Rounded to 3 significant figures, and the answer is -5.50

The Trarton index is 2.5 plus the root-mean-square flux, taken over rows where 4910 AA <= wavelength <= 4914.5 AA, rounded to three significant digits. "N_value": 153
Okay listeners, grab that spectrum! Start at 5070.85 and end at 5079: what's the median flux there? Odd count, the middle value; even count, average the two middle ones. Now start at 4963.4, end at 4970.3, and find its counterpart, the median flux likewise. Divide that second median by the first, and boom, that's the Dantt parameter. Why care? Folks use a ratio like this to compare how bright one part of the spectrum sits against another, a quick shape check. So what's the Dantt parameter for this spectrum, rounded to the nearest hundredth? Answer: 1.00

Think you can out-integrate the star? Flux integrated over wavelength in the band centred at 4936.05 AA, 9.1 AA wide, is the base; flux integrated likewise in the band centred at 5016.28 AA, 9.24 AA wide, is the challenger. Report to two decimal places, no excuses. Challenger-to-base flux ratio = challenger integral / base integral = 0.93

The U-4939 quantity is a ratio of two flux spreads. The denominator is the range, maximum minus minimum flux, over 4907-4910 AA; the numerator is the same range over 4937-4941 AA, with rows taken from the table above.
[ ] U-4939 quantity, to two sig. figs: 2.6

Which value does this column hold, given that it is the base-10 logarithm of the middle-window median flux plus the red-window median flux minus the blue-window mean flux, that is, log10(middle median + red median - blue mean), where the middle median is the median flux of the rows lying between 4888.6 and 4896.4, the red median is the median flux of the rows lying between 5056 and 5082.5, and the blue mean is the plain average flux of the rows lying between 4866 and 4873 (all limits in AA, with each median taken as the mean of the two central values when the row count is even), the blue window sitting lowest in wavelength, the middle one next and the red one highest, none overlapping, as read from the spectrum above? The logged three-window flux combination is 2.31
